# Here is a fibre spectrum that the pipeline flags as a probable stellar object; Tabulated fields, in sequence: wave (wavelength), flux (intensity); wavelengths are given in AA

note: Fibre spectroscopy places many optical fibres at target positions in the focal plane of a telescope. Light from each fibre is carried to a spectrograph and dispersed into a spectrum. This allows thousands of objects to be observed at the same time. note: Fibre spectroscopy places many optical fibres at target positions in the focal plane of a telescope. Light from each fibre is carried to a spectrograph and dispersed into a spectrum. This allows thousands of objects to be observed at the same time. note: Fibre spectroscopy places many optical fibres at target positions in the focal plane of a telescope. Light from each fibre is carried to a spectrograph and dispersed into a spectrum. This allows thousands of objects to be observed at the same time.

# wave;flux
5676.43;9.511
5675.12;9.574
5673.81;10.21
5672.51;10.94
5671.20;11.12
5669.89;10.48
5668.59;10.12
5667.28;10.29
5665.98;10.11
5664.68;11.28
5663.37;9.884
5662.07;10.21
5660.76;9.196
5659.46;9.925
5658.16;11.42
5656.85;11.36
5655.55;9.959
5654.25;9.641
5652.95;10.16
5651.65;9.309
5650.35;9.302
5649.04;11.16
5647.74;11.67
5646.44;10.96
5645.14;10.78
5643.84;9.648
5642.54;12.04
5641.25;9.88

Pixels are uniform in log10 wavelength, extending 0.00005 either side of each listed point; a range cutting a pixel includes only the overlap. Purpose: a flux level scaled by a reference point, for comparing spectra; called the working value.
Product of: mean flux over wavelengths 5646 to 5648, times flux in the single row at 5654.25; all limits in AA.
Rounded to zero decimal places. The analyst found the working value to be 109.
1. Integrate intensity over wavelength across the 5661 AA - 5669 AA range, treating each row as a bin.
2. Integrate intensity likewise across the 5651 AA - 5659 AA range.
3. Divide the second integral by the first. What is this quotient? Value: 1.00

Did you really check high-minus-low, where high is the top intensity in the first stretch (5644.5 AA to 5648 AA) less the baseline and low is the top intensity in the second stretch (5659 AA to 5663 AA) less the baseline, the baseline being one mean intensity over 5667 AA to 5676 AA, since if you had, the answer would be 1.5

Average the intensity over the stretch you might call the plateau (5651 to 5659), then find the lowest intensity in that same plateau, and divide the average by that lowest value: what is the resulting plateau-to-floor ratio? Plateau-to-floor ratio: 1.11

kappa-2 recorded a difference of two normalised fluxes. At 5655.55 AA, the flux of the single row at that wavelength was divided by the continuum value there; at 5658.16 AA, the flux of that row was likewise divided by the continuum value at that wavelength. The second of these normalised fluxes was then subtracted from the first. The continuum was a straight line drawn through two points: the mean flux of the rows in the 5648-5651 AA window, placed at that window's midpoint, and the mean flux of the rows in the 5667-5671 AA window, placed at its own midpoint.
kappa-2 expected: -0.14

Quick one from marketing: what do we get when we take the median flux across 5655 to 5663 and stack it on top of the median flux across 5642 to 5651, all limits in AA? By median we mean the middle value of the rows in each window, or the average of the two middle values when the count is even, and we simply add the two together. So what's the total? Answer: 21.0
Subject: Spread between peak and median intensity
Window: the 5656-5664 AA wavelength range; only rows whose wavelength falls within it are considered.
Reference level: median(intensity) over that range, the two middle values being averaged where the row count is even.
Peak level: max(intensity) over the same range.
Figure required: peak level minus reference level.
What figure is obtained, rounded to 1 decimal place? 1.4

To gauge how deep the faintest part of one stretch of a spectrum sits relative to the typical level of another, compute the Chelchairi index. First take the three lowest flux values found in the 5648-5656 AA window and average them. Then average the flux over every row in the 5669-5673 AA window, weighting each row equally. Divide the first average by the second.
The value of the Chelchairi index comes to 0.87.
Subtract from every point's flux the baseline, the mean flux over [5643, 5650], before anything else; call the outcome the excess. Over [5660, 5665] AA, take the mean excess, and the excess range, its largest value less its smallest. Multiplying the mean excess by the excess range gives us -1.5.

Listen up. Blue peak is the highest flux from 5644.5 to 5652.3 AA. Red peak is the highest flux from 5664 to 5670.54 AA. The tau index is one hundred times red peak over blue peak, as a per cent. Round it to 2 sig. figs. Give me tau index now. 97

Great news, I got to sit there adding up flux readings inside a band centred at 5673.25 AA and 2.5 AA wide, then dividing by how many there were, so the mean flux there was 10.6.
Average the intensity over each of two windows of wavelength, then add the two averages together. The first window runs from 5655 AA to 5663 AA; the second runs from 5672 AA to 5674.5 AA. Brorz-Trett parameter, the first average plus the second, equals 20.9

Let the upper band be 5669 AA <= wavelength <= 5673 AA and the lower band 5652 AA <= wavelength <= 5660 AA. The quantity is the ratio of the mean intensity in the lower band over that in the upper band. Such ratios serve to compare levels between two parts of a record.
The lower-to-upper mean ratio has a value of 0.96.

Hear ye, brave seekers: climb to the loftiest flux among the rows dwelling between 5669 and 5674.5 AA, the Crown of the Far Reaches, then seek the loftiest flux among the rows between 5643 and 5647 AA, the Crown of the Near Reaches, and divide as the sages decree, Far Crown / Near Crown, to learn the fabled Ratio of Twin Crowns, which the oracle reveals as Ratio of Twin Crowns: 1.01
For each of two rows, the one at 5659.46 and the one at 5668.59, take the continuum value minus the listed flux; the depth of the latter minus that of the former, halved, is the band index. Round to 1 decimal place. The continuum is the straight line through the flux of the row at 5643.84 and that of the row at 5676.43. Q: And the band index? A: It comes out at -0.1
